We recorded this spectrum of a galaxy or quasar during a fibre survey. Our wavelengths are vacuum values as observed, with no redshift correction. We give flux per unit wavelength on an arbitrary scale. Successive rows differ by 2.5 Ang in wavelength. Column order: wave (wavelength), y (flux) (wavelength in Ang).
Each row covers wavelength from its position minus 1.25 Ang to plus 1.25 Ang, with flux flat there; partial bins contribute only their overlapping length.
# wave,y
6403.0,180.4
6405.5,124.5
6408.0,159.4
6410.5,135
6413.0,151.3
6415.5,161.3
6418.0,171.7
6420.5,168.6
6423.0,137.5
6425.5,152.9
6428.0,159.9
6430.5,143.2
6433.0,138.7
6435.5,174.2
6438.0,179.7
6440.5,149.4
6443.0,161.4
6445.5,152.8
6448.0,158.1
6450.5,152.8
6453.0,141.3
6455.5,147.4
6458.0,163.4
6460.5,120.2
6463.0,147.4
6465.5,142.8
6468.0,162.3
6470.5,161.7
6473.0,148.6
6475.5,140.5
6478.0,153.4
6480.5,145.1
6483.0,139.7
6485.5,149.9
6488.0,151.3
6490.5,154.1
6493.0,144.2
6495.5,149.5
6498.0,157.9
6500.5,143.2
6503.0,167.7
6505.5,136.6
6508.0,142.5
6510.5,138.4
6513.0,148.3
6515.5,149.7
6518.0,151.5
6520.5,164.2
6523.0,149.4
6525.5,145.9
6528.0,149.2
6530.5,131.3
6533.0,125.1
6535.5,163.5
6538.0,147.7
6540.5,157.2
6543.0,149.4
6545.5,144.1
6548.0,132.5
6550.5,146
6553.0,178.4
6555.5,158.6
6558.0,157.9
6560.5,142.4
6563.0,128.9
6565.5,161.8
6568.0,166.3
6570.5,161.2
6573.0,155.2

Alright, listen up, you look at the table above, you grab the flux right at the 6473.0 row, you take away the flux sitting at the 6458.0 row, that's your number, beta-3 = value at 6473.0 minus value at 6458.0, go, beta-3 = -15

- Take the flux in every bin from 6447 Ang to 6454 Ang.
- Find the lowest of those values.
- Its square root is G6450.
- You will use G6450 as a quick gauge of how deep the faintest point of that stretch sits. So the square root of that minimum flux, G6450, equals 11.9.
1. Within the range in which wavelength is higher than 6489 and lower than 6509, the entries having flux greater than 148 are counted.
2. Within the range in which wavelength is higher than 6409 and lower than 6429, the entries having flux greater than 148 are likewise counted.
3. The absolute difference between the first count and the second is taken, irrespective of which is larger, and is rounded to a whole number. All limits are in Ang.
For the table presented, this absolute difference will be 2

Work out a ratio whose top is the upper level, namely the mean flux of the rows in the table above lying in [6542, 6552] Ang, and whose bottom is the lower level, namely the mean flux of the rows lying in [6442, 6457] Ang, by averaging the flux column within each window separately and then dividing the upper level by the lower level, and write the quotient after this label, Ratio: 0.94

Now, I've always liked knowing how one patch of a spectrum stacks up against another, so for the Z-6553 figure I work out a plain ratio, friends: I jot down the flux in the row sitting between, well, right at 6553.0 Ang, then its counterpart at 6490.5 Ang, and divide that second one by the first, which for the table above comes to 0.86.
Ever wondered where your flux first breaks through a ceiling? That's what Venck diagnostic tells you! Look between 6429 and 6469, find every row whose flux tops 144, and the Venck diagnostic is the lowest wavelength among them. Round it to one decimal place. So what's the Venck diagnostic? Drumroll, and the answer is 6435.5 Ang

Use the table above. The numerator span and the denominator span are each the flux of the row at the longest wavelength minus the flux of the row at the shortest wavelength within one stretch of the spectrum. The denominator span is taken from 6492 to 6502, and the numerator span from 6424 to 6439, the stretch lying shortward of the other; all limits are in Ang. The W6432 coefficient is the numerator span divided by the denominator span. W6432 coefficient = -27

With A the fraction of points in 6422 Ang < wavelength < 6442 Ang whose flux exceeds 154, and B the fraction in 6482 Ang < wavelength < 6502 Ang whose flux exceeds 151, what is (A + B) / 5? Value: 0.150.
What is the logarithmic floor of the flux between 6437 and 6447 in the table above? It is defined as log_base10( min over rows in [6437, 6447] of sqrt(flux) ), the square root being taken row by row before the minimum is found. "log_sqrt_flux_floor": 1.09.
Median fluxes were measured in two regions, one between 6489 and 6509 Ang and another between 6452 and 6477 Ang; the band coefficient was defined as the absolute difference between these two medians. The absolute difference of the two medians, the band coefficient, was 1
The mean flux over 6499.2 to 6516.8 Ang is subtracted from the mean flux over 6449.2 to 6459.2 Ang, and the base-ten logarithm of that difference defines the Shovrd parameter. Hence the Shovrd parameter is 0.66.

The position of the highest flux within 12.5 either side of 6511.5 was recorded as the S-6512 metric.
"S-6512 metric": 6503.0 Ang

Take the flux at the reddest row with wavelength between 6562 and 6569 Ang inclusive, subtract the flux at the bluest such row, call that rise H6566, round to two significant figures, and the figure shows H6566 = 37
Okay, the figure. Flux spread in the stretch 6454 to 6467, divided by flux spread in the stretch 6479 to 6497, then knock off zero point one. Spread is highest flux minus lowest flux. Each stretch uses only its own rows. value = 2.9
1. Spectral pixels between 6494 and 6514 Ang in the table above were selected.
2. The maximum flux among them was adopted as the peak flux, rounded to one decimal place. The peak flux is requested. 167.7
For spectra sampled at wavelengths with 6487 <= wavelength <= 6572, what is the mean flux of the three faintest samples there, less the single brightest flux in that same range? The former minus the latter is -50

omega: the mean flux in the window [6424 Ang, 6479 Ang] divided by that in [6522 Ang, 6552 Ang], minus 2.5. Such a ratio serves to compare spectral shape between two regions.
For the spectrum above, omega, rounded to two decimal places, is -1.45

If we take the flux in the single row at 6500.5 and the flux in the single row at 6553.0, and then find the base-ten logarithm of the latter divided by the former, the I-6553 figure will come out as 0.10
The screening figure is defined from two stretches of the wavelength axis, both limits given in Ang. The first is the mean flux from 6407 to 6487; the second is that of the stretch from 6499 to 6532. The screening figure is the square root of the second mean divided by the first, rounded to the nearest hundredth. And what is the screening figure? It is 0.98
